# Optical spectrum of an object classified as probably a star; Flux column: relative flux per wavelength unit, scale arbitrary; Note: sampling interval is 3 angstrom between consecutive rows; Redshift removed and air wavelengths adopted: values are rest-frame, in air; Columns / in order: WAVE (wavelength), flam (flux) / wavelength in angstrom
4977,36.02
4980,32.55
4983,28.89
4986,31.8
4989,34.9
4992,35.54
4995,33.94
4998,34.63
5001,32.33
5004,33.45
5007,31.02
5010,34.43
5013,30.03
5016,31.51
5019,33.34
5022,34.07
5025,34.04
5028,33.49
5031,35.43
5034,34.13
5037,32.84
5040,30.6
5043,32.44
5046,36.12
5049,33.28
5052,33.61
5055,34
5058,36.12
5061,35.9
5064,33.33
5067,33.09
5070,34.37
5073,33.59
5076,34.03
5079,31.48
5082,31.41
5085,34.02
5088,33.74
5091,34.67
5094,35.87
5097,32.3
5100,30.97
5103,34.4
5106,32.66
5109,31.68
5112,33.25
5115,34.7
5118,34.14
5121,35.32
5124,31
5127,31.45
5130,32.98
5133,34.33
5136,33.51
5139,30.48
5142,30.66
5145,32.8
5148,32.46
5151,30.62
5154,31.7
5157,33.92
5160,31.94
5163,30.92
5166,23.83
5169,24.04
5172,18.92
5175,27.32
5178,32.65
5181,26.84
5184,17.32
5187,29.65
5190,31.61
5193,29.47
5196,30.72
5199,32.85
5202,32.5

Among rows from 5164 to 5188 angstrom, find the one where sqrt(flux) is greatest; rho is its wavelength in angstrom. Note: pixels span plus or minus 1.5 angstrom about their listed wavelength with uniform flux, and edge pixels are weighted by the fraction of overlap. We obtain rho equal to 5178 angstrom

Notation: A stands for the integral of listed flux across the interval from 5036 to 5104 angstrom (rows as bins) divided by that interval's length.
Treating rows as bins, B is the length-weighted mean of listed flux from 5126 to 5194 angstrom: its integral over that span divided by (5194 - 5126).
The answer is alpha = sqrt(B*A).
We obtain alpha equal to 31.5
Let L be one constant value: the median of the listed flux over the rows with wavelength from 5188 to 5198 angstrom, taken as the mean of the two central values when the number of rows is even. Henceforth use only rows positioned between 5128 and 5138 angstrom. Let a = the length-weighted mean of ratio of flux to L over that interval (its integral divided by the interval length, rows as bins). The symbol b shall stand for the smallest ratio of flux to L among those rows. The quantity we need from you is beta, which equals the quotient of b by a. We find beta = 0.989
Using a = 1.09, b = 1.07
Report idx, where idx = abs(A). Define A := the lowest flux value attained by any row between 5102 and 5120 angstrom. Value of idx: 31.7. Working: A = 31.68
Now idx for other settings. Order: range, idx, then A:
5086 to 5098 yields 32.3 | 32.3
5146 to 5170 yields 23.8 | 23.83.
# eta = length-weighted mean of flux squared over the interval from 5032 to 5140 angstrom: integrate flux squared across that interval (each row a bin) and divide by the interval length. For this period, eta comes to 1118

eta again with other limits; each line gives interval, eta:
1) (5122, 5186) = 895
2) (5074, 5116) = 1105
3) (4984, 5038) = 1114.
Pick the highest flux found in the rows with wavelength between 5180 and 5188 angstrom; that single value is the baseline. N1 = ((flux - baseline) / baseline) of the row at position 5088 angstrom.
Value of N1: 0.14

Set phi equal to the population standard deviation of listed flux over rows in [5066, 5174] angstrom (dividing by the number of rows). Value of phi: 3.3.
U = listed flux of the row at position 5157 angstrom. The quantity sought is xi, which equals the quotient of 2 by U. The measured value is 0.0590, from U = 33.92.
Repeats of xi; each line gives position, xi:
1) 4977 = 0.0555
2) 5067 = 0.0604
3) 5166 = 0.0839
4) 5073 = 0.0595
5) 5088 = 0.0593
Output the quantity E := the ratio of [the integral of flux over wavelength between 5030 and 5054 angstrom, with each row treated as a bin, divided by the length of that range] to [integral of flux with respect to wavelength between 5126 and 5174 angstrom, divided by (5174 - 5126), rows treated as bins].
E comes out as 1.11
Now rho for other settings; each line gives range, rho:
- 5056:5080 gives 5058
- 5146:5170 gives 5157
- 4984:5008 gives 4992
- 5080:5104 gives 5094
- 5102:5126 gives 5121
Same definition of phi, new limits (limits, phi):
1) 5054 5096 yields 1.4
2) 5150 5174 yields 4.9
